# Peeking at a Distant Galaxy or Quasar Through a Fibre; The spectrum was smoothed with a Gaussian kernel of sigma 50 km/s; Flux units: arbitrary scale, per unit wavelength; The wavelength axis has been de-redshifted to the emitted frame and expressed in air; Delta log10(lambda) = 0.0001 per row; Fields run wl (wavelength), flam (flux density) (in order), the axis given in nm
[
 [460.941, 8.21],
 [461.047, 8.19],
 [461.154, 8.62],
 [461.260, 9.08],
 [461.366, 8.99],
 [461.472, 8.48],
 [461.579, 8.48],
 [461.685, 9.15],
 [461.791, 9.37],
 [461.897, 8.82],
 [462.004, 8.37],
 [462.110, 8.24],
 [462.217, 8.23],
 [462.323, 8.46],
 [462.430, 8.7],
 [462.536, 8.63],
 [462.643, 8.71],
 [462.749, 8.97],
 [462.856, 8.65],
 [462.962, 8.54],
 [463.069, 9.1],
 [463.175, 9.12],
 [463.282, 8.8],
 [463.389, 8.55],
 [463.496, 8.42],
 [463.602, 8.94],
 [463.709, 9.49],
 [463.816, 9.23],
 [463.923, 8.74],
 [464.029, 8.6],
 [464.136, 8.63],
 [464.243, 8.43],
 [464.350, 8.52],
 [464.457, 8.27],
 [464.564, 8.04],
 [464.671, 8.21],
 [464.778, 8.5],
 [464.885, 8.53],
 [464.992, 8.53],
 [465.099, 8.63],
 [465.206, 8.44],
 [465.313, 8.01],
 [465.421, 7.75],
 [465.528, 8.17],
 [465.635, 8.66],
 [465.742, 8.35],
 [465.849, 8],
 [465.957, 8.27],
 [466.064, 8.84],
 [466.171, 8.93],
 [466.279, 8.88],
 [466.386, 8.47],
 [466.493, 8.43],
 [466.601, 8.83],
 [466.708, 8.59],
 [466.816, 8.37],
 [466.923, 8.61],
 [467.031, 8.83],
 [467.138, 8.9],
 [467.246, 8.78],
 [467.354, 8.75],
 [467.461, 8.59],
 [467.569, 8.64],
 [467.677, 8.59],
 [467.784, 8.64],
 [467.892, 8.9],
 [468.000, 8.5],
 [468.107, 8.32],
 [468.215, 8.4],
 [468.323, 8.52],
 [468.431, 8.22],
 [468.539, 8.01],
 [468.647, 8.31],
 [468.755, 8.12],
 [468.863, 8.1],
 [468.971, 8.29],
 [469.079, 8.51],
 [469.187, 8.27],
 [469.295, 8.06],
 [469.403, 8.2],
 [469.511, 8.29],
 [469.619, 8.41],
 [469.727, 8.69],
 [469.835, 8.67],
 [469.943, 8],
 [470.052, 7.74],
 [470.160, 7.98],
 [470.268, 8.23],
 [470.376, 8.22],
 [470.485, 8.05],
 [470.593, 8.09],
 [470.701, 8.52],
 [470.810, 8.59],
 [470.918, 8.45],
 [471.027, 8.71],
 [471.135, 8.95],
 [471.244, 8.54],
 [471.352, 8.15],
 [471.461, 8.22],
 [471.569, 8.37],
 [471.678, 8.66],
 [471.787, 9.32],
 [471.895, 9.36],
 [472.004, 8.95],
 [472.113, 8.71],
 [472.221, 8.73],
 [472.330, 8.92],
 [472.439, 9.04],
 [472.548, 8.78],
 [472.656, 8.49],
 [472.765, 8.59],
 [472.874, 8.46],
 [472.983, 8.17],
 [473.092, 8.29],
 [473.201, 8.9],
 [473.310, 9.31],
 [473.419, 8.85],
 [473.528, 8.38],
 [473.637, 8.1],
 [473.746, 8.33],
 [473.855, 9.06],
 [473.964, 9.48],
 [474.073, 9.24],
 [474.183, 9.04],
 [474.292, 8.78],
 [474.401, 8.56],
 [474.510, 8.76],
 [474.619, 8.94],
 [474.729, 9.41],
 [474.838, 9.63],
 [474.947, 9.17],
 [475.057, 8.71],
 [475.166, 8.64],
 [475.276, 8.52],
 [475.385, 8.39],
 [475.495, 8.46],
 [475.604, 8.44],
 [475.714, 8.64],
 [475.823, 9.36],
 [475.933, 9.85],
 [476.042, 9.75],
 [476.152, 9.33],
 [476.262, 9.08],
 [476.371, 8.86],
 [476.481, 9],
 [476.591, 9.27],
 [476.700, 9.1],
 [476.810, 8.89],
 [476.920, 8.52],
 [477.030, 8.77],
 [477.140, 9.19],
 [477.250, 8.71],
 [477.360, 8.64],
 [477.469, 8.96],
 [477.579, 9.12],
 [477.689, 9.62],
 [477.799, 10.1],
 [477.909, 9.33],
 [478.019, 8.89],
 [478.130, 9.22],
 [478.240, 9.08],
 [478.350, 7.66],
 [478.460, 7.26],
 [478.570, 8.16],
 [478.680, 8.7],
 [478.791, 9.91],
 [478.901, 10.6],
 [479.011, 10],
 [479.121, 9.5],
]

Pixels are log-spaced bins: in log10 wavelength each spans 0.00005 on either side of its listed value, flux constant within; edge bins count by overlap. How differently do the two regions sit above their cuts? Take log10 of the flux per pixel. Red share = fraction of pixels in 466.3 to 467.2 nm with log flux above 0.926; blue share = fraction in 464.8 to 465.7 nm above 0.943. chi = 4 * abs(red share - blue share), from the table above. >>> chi 3.0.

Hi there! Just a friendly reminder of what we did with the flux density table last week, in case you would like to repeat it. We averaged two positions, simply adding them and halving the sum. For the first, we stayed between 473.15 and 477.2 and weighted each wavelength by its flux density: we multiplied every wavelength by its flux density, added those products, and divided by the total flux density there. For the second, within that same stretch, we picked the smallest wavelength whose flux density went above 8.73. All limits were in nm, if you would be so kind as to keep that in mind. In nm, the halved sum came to 474.19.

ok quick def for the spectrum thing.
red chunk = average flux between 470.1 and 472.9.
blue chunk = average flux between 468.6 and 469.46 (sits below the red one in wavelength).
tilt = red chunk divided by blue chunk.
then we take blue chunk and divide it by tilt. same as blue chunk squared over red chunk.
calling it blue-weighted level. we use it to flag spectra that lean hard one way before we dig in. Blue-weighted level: 7.9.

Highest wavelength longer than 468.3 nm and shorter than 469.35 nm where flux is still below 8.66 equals 469.295 nm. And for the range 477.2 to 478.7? 478.570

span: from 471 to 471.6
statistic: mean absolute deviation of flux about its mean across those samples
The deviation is 0.243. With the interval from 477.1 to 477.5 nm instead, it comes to 0.200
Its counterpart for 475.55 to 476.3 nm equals 0.418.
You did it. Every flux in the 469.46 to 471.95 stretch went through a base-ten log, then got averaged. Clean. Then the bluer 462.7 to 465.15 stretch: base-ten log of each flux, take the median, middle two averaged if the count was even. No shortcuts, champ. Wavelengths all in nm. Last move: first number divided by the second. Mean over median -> 0.99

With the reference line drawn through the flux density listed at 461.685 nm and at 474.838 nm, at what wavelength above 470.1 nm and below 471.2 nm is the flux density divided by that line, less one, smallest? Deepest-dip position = 470.160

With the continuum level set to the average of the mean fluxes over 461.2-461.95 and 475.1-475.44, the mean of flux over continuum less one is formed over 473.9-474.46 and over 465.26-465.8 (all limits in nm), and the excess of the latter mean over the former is -0.095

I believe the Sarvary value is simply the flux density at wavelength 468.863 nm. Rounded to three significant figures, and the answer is 8.10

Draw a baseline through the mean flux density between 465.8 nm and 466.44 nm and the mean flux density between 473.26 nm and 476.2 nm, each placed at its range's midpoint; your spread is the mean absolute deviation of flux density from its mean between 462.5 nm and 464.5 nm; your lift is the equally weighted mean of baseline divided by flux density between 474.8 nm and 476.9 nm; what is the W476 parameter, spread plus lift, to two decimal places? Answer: 1.25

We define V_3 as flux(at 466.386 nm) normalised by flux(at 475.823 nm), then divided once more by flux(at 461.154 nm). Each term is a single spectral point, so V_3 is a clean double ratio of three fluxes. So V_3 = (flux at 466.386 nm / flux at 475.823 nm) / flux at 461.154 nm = 0.105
